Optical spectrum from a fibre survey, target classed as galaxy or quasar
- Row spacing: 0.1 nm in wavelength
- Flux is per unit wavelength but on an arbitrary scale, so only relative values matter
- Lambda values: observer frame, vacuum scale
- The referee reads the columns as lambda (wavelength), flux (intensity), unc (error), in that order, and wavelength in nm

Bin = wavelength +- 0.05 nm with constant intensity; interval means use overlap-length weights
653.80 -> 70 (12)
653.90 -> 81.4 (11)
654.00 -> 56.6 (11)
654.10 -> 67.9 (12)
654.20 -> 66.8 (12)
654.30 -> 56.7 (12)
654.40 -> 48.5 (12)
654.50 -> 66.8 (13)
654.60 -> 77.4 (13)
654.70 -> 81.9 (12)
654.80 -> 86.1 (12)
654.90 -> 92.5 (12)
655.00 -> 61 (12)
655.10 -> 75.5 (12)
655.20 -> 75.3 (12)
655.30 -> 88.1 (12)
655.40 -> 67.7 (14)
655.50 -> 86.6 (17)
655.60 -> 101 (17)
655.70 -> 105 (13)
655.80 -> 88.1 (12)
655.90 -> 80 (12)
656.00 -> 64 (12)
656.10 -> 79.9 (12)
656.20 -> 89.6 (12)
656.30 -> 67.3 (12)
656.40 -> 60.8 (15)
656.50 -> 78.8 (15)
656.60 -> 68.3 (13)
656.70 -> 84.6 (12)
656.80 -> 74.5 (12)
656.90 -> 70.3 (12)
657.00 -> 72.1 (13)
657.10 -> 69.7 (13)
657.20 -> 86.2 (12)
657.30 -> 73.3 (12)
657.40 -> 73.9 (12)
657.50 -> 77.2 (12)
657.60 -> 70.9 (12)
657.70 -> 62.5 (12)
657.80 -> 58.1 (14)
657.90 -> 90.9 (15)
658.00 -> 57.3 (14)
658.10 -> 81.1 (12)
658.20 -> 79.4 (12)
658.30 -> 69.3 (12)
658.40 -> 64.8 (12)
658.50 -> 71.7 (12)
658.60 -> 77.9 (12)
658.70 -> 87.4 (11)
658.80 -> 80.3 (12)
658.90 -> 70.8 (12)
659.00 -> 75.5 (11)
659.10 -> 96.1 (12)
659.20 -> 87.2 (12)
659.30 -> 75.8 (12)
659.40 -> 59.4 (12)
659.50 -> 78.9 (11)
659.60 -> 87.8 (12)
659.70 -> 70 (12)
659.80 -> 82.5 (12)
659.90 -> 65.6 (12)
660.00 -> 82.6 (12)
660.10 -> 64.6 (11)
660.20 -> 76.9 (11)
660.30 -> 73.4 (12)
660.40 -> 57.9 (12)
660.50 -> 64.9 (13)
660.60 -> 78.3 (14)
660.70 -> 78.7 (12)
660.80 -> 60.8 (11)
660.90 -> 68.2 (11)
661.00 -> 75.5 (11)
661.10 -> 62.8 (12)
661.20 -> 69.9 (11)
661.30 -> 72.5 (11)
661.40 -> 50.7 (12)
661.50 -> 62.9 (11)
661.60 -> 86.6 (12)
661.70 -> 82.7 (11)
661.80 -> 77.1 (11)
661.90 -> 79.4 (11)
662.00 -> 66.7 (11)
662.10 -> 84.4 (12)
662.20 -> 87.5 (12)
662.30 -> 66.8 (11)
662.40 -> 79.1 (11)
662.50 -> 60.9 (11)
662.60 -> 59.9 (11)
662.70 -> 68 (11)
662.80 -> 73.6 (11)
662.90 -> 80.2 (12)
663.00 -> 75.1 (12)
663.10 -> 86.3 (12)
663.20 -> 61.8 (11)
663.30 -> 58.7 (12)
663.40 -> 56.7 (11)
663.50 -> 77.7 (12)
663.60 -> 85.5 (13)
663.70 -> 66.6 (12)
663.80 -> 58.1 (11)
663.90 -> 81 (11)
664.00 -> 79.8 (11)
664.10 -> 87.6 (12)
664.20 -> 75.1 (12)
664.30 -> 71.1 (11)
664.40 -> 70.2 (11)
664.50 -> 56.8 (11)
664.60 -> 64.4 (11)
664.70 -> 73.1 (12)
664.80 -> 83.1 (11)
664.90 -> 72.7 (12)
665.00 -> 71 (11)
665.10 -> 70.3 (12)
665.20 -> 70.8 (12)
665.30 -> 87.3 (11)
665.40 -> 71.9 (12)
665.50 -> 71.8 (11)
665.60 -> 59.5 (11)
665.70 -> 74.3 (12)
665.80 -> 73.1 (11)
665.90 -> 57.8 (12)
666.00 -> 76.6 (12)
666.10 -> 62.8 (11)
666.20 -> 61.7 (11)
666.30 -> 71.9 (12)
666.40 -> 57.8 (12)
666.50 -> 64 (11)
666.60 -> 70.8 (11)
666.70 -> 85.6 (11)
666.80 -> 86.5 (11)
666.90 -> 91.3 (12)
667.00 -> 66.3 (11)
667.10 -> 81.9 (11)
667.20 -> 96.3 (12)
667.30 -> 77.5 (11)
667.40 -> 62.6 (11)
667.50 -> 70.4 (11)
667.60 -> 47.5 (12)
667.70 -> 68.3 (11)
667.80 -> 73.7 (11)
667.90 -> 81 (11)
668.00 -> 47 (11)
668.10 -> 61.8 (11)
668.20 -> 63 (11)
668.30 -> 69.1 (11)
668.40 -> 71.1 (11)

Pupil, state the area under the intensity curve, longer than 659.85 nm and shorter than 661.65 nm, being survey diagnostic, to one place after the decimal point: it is 125.3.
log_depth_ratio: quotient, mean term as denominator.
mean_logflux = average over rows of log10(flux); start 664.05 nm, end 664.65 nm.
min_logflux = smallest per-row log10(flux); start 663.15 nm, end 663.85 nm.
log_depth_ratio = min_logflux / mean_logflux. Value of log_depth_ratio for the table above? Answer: 0.95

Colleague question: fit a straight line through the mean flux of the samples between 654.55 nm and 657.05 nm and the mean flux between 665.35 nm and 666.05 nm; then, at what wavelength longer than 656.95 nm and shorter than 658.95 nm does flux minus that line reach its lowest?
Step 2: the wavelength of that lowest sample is 658.00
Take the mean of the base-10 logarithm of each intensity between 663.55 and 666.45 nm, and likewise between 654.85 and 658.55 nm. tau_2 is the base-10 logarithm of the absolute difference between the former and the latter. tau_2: -1.6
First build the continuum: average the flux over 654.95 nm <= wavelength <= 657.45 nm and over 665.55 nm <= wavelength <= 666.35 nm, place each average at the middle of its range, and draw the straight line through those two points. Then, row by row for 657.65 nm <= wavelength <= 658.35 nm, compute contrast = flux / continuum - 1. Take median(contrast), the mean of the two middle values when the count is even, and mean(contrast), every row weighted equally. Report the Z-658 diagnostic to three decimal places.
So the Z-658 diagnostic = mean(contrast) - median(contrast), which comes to 0.022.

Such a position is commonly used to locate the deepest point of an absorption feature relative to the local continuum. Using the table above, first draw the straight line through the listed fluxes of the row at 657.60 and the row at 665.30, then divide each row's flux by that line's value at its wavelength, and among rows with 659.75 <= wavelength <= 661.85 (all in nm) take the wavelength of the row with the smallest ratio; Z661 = 661.40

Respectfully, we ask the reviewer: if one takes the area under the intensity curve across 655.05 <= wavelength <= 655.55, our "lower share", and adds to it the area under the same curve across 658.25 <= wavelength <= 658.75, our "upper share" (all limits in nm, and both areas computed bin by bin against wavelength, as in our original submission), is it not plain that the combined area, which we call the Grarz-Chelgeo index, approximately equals 76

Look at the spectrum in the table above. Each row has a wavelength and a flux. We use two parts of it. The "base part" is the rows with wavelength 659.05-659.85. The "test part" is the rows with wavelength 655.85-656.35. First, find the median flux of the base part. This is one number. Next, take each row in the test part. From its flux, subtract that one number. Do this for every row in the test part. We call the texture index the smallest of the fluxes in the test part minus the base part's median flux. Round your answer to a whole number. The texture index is -17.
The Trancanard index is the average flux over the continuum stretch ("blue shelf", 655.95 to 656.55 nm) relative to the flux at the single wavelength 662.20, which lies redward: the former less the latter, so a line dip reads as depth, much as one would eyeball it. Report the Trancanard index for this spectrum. -14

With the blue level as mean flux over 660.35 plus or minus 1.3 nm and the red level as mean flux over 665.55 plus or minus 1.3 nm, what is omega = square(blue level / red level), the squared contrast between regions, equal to 1.06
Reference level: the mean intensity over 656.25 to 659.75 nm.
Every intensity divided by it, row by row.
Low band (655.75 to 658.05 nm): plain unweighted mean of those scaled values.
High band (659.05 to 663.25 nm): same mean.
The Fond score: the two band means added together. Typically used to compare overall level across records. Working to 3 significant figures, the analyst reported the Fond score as 1.97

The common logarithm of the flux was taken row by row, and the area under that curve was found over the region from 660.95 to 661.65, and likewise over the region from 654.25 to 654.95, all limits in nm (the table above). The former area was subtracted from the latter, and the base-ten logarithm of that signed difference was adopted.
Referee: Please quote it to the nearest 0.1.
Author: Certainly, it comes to -1.8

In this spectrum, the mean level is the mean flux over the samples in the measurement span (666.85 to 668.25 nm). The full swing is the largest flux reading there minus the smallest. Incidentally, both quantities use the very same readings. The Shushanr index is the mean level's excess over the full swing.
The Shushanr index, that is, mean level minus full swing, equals 21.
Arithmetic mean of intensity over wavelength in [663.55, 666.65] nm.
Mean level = 71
